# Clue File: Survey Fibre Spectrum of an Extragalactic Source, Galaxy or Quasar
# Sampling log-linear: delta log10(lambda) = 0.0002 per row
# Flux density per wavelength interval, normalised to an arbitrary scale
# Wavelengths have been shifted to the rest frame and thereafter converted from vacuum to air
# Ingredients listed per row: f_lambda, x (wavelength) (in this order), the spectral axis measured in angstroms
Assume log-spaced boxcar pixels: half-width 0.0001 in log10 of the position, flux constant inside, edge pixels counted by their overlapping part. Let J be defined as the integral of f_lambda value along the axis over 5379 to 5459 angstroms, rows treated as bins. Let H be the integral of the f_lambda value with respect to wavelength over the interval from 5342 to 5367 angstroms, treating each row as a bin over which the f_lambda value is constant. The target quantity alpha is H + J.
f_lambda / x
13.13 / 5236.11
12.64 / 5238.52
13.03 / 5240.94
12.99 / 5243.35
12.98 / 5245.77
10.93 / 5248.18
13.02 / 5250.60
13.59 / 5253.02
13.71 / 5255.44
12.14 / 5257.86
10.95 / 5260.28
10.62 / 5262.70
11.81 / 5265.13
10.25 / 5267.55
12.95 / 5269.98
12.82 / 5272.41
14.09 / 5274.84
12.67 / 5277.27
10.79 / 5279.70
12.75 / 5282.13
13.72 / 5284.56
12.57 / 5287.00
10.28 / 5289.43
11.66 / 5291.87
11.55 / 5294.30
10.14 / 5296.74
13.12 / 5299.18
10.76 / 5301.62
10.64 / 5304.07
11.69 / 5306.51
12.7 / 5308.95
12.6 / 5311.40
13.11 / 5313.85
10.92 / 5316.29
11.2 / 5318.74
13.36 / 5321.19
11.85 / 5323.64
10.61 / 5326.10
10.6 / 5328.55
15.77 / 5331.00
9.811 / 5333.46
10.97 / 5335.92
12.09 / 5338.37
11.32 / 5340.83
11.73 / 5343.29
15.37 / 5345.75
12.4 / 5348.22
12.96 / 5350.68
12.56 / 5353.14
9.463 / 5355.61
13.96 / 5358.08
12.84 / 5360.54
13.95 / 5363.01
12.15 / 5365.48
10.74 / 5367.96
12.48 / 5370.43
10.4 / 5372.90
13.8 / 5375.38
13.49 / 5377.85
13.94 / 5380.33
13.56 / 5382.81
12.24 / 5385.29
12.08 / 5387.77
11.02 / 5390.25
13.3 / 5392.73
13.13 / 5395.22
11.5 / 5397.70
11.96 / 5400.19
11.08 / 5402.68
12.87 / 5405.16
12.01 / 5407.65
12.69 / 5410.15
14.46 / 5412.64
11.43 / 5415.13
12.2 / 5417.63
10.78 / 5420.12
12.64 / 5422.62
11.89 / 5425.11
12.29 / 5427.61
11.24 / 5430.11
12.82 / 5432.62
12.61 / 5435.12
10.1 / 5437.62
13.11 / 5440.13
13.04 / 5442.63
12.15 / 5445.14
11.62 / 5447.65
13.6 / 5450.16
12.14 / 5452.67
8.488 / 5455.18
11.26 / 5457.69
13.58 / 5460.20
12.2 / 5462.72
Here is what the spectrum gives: 1291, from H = 318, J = 973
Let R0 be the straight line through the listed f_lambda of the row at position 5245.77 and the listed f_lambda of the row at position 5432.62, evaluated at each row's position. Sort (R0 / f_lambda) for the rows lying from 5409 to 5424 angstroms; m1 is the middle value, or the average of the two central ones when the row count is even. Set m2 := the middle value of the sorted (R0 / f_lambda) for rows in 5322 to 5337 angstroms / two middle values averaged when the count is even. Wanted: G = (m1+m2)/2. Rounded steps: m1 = 1.03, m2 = 1.20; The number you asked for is 1.11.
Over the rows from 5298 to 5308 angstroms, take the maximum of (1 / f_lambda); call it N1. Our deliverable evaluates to 0.094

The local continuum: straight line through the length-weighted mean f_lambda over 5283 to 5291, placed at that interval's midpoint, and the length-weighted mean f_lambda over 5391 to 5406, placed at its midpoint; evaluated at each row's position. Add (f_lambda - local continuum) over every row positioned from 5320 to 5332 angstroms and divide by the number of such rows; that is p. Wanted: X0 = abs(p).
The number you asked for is 0.2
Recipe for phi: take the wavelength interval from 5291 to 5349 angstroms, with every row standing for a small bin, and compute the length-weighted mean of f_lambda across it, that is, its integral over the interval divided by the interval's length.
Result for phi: 11.9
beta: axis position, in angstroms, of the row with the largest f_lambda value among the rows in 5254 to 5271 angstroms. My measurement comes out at 5255.44 angstroms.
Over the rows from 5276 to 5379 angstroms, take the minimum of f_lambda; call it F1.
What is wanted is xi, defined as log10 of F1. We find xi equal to 0.98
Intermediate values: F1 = 9.463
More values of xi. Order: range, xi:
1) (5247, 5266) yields 1.03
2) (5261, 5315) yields 1.01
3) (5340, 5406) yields 0.98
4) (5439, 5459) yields 0.93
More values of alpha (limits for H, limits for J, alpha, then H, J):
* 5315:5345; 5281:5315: 759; 353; 406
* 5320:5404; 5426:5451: 1340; 1034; 306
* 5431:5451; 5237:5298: 990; 247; 744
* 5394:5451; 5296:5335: 1157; 696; 461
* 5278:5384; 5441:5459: 1500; 1288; 212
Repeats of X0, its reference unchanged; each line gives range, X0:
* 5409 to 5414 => 1.3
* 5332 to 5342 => 1.2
